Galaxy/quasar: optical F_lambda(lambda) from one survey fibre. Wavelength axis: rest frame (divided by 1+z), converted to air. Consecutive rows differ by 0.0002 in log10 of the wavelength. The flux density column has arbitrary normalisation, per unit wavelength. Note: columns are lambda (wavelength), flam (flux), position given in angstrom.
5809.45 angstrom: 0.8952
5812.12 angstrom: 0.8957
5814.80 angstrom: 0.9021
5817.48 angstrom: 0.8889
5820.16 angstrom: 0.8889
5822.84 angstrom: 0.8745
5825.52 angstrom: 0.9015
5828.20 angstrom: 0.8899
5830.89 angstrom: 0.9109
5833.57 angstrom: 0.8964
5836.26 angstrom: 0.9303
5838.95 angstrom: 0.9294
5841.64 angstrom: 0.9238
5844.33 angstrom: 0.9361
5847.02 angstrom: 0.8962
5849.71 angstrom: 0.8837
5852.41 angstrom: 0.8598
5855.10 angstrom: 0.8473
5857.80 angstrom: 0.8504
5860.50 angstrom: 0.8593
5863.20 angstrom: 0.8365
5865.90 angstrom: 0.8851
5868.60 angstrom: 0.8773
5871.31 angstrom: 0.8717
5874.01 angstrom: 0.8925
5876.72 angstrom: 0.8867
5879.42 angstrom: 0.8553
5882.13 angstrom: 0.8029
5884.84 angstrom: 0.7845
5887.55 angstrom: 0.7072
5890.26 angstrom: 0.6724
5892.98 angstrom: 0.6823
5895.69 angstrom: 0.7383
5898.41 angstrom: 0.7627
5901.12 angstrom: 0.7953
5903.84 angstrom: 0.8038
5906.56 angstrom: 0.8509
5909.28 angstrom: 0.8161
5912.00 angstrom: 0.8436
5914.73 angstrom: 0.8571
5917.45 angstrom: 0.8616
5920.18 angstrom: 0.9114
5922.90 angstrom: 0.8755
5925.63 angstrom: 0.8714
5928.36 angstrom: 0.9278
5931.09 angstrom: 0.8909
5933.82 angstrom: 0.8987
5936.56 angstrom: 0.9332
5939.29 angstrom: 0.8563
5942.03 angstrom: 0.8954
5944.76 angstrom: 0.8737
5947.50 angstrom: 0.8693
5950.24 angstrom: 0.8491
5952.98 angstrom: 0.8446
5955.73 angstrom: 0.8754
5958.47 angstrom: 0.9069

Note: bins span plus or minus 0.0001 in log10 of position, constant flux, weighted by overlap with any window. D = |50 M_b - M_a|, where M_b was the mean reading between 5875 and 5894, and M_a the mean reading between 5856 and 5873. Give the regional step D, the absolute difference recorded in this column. 38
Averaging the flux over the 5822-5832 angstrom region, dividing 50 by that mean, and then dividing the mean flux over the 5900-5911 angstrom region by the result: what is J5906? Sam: 0.0146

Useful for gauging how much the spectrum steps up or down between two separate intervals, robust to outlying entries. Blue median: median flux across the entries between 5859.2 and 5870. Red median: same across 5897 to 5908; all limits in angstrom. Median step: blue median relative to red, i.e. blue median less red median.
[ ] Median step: 0.07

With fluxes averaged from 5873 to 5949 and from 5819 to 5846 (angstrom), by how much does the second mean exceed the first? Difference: 0.07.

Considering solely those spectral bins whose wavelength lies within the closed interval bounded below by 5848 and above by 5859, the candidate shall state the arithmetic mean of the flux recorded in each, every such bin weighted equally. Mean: 0.86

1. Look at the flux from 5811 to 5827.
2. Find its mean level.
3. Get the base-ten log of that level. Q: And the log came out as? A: -0.050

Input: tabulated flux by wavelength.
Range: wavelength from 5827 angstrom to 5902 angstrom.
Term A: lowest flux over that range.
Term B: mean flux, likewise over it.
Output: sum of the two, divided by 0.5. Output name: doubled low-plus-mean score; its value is 3.04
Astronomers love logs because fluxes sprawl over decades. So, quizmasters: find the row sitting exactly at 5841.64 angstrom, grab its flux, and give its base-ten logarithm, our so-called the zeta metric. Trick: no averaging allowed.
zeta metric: -0.034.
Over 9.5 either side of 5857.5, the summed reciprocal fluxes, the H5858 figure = 8.14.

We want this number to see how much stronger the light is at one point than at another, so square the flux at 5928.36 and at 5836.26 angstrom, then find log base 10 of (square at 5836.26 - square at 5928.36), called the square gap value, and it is -2.3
